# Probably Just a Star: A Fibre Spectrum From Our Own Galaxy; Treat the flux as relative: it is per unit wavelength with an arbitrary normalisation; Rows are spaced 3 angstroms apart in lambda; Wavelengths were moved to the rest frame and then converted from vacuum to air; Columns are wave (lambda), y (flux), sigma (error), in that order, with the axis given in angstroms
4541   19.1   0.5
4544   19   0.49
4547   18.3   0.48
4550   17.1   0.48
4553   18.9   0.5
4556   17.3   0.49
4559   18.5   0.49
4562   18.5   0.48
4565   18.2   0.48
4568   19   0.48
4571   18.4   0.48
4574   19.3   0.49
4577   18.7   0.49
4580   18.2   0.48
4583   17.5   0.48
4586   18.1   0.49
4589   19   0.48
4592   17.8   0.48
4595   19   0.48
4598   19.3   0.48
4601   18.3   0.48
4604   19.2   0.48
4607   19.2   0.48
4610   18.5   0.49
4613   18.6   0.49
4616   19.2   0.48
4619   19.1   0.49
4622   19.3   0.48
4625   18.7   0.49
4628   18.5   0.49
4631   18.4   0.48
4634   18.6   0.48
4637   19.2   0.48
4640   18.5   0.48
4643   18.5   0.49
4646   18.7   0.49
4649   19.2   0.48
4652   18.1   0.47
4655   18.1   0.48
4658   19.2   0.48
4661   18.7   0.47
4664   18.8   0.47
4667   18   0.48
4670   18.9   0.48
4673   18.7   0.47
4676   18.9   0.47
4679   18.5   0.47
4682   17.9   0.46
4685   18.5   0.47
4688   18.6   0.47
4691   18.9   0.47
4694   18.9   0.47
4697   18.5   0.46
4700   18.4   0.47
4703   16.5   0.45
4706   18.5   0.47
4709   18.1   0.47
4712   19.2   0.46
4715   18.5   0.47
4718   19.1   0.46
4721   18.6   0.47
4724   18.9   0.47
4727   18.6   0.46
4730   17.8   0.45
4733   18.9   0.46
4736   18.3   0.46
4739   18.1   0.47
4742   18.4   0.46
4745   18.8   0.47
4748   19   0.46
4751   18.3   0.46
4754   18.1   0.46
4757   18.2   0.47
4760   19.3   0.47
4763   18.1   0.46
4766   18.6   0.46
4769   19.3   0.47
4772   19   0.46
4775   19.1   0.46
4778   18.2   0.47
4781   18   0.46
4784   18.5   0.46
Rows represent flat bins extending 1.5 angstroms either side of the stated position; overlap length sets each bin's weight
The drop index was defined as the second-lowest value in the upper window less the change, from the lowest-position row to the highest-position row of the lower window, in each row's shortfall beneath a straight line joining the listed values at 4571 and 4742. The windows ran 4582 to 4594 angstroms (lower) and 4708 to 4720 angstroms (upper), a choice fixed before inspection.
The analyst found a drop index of 18.8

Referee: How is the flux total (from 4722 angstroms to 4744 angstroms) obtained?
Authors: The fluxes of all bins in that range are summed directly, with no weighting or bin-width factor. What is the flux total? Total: 129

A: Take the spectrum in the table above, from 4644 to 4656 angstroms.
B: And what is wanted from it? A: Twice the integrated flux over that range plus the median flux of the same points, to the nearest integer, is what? 463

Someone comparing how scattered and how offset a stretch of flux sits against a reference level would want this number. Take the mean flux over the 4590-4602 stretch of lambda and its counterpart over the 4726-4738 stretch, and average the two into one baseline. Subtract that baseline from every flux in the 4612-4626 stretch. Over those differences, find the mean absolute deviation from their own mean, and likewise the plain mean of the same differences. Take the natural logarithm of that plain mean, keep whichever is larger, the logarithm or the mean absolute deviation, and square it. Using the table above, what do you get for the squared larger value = 0.070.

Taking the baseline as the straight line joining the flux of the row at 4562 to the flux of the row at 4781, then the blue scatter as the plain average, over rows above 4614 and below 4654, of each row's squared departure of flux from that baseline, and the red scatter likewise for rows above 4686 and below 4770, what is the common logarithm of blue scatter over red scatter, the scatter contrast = -0.17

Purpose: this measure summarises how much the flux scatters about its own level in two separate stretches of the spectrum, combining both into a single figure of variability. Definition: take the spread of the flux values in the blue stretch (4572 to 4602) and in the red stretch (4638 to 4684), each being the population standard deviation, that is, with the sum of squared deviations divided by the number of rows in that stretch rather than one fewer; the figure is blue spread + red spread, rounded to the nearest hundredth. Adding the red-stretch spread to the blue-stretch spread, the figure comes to 0.99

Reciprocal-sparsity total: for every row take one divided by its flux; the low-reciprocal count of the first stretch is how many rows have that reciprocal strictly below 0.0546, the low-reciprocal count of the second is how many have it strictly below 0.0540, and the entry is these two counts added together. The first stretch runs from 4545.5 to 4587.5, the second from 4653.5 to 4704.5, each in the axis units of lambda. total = 16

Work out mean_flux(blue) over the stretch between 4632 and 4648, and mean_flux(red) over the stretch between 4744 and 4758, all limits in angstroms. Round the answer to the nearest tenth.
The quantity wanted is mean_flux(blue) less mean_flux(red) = 0.2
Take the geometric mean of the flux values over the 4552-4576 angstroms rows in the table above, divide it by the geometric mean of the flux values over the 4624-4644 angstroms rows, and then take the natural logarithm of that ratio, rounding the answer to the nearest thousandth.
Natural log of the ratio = -0.007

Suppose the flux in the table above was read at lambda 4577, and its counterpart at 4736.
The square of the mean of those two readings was 342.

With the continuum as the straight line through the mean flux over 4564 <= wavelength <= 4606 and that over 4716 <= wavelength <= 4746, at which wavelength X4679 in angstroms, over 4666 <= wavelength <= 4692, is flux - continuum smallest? 4682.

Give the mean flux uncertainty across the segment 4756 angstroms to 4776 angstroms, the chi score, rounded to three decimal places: 0.464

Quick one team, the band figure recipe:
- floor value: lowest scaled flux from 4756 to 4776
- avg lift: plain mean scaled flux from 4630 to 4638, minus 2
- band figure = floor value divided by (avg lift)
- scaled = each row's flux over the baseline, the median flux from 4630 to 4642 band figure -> -0.985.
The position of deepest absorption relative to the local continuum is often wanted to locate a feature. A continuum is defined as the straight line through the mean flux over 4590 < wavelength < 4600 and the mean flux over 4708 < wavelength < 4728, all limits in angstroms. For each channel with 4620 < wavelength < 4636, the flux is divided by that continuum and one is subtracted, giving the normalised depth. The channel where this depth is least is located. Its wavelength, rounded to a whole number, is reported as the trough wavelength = 4631 angstroms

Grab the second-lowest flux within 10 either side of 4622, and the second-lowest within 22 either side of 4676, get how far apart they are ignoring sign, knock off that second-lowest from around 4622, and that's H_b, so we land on -18.0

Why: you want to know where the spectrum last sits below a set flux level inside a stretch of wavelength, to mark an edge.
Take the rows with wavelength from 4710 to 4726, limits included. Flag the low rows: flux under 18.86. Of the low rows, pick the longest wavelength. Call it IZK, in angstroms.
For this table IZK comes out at 4721 angstroms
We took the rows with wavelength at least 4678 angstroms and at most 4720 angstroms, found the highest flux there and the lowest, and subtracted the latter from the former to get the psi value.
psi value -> 2.7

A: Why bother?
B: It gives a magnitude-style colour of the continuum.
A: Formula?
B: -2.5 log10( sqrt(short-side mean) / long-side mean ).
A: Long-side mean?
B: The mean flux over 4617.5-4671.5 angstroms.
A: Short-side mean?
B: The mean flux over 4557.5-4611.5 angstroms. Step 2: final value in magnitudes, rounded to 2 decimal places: 1.59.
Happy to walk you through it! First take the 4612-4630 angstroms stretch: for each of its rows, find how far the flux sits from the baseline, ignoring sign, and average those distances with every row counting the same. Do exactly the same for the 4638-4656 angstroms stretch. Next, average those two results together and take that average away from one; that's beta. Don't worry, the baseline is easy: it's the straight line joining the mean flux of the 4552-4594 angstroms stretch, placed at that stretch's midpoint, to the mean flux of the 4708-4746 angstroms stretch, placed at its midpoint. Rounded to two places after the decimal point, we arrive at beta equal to 0.62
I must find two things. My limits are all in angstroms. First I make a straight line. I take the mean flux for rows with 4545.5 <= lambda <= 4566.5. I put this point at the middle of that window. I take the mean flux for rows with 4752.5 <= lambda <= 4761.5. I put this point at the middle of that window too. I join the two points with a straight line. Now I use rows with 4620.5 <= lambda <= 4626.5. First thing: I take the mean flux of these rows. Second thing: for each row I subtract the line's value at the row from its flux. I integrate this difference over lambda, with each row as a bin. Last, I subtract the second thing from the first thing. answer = 15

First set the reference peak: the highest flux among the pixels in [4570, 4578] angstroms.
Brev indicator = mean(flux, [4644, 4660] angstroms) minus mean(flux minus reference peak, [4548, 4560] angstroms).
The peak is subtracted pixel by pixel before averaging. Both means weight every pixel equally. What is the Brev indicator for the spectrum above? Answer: 20.0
